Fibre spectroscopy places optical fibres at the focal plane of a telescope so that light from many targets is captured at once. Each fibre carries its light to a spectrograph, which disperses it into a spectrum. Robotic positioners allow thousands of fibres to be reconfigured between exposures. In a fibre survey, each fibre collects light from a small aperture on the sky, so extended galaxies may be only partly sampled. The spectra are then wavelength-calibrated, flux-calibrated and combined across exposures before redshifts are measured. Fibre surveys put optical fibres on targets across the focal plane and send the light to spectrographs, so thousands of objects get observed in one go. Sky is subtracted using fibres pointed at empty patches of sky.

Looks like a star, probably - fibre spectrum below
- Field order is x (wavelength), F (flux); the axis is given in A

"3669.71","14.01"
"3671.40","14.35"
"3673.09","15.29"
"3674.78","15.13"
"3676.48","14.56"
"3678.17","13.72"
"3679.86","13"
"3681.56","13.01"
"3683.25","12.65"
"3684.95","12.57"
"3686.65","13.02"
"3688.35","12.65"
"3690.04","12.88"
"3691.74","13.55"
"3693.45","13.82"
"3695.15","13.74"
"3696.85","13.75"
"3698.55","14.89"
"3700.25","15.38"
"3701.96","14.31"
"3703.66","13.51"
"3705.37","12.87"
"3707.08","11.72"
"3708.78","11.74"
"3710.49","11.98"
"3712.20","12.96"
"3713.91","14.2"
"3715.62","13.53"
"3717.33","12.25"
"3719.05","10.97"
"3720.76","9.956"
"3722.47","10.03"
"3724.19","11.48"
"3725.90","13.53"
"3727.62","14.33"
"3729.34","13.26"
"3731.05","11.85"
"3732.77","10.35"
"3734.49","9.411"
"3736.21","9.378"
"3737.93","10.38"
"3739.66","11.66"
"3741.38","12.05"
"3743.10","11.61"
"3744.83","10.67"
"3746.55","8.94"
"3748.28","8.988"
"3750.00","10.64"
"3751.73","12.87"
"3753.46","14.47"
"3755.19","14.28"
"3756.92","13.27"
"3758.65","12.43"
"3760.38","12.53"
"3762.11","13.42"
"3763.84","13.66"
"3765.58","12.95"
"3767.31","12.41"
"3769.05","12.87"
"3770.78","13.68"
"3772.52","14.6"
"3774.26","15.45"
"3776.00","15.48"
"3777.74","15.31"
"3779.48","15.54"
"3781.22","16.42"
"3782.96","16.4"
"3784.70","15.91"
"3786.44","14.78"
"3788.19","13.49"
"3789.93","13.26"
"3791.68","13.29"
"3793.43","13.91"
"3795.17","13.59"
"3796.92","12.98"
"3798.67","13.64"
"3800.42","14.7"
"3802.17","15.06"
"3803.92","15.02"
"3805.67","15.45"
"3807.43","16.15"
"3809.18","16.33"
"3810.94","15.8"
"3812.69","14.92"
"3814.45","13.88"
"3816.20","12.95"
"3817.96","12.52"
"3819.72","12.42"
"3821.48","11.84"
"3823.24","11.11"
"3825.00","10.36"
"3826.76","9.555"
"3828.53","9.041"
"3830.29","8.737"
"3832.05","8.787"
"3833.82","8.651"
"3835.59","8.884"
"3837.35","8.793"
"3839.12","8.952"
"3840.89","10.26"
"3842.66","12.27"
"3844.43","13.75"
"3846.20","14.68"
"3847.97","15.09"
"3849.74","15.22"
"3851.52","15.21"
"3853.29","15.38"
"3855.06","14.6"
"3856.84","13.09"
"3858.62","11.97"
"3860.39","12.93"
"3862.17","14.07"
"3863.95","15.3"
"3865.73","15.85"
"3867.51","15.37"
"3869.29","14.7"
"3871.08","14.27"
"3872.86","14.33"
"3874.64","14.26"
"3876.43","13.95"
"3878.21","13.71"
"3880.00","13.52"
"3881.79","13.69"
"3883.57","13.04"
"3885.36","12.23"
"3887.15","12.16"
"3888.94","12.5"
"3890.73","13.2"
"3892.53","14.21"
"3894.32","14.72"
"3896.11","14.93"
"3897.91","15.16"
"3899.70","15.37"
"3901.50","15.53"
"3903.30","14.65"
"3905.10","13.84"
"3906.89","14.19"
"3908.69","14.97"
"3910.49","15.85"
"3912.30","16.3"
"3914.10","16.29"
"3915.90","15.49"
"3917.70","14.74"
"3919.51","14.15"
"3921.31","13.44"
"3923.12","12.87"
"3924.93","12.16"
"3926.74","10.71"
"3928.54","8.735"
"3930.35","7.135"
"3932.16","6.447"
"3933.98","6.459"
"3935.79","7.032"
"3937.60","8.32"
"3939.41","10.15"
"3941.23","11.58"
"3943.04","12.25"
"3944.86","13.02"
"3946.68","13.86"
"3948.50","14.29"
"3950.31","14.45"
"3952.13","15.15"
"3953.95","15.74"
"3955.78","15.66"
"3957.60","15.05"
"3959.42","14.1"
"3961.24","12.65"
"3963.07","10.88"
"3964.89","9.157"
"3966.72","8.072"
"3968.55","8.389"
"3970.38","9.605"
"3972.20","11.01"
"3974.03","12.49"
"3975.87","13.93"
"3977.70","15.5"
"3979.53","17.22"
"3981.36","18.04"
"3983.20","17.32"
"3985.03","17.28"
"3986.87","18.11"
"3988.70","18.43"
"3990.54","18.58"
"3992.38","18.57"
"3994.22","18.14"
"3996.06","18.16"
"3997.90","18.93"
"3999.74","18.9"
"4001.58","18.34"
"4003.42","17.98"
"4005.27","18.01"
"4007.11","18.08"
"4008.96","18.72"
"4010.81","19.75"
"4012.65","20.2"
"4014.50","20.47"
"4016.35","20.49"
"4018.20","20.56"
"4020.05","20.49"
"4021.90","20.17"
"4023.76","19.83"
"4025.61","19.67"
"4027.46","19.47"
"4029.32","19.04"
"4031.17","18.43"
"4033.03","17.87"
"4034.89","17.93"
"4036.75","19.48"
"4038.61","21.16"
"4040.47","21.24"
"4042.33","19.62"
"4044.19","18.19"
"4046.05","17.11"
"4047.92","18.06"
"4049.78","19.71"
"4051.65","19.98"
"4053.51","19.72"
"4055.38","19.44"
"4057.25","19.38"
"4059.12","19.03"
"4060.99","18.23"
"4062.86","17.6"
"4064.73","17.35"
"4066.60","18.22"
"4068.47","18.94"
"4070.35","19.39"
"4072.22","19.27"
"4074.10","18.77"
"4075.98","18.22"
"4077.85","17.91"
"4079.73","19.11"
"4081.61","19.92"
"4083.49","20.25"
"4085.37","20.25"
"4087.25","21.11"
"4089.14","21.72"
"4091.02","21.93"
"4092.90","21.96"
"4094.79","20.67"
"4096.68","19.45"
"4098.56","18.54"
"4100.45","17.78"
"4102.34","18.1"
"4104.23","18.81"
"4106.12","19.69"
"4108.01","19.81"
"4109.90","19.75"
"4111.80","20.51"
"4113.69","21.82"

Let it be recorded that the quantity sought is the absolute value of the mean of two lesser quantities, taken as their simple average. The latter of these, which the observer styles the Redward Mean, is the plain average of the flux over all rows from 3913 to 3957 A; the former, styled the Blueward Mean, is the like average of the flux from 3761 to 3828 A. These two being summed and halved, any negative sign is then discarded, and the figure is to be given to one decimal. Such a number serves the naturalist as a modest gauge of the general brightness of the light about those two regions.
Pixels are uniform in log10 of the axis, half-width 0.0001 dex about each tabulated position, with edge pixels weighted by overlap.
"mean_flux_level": 13.0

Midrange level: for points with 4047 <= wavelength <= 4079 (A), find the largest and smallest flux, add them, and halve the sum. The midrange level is 18.7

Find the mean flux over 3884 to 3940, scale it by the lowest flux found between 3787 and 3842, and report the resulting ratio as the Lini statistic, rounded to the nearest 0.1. 1.5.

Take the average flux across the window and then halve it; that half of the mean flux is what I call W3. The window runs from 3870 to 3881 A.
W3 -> 7.0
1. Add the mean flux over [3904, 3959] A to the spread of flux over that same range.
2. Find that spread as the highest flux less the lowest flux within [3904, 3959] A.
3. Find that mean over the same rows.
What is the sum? 23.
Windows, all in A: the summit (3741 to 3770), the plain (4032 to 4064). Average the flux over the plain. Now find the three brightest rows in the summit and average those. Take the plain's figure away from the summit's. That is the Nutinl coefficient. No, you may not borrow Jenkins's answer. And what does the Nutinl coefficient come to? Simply -5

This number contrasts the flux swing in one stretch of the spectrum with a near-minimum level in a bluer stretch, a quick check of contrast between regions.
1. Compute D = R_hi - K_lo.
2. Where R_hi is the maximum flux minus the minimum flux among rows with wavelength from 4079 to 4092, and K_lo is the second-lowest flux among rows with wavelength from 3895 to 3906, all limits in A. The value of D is -12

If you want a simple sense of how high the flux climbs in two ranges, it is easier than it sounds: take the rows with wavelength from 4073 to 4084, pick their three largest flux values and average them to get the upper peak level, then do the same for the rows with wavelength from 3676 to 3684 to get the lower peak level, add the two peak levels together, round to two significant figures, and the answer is 34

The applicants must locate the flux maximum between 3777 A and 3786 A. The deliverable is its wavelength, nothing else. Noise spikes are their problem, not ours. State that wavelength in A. 3781.22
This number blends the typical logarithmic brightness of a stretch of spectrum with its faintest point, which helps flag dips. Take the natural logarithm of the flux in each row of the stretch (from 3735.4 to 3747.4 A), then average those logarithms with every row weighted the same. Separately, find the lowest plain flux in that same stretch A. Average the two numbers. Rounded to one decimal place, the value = 5.7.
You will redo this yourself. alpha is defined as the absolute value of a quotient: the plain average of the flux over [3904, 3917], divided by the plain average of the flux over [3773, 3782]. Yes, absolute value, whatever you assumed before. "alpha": 1.0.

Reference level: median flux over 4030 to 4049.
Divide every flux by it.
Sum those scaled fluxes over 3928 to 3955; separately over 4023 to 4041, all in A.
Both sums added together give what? 20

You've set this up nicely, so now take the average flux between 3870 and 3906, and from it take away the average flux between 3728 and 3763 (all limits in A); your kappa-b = 2.3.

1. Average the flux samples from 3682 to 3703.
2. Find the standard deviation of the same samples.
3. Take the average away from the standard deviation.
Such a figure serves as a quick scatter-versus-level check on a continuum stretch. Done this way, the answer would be -12.7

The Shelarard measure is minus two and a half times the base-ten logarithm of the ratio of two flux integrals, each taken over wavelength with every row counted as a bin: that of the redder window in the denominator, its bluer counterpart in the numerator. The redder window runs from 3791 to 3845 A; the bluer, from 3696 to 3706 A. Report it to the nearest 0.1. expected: 1.7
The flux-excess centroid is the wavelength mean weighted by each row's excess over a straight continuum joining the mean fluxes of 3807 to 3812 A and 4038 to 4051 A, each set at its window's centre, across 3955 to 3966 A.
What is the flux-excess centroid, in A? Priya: 3961.7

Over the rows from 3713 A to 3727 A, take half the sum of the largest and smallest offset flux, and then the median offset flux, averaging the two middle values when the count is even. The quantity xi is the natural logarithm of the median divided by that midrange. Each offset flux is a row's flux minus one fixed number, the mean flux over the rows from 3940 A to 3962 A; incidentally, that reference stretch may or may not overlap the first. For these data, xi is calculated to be 0.11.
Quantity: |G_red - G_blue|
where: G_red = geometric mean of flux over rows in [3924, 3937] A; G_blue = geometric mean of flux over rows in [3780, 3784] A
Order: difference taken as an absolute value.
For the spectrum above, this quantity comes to 8.3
